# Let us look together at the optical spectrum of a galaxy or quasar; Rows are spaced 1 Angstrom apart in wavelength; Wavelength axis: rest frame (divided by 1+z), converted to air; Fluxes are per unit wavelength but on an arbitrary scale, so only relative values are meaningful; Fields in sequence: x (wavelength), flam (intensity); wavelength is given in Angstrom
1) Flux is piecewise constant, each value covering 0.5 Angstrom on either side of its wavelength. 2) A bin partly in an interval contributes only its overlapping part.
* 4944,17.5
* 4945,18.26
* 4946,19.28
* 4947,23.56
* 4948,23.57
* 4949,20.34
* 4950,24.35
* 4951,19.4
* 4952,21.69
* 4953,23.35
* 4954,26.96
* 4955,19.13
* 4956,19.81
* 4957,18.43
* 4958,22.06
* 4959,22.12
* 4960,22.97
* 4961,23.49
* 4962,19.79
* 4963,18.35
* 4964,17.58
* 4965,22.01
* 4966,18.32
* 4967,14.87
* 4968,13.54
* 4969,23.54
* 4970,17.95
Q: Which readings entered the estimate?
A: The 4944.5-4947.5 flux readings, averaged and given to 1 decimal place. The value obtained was 20.4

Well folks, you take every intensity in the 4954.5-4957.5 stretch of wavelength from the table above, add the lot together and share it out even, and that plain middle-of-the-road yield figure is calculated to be 19.1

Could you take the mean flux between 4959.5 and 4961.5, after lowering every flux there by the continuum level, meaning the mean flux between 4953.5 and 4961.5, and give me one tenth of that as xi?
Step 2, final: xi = 0.14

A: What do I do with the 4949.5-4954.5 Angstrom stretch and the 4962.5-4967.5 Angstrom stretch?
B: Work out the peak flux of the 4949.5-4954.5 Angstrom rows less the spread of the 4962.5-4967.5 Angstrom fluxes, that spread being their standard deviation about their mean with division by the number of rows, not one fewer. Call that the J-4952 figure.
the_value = 24.7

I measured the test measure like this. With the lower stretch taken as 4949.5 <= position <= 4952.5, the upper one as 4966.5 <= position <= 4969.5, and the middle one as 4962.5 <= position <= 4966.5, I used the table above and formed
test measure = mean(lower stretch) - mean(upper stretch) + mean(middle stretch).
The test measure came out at 23.6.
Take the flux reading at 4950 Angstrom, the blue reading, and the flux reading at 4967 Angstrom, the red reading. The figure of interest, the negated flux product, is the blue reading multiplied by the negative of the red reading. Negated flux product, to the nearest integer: -362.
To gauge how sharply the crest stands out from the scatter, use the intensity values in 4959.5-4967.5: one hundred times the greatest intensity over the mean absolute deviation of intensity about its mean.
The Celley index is 982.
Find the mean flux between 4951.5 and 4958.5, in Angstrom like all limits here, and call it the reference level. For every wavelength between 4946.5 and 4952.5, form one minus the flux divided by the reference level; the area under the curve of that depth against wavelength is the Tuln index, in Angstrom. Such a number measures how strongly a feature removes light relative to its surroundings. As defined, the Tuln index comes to -0.14 Angstrom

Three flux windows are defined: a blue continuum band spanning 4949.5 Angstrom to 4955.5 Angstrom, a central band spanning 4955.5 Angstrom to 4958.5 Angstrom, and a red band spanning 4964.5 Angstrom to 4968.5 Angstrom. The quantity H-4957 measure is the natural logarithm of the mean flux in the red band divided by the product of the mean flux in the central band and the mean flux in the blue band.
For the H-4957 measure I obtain -3.27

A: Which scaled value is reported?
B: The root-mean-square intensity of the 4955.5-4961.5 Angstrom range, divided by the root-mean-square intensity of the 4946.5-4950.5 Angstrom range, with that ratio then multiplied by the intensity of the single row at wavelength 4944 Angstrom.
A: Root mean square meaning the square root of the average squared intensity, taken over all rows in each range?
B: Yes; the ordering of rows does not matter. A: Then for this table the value 16.4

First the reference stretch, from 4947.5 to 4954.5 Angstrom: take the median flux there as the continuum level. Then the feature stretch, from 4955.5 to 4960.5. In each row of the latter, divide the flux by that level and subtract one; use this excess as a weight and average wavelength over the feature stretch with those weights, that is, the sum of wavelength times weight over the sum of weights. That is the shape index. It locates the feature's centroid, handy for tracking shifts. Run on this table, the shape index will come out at 4957.1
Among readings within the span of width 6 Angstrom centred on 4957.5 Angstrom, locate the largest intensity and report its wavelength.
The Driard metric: 4960 Angstrom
